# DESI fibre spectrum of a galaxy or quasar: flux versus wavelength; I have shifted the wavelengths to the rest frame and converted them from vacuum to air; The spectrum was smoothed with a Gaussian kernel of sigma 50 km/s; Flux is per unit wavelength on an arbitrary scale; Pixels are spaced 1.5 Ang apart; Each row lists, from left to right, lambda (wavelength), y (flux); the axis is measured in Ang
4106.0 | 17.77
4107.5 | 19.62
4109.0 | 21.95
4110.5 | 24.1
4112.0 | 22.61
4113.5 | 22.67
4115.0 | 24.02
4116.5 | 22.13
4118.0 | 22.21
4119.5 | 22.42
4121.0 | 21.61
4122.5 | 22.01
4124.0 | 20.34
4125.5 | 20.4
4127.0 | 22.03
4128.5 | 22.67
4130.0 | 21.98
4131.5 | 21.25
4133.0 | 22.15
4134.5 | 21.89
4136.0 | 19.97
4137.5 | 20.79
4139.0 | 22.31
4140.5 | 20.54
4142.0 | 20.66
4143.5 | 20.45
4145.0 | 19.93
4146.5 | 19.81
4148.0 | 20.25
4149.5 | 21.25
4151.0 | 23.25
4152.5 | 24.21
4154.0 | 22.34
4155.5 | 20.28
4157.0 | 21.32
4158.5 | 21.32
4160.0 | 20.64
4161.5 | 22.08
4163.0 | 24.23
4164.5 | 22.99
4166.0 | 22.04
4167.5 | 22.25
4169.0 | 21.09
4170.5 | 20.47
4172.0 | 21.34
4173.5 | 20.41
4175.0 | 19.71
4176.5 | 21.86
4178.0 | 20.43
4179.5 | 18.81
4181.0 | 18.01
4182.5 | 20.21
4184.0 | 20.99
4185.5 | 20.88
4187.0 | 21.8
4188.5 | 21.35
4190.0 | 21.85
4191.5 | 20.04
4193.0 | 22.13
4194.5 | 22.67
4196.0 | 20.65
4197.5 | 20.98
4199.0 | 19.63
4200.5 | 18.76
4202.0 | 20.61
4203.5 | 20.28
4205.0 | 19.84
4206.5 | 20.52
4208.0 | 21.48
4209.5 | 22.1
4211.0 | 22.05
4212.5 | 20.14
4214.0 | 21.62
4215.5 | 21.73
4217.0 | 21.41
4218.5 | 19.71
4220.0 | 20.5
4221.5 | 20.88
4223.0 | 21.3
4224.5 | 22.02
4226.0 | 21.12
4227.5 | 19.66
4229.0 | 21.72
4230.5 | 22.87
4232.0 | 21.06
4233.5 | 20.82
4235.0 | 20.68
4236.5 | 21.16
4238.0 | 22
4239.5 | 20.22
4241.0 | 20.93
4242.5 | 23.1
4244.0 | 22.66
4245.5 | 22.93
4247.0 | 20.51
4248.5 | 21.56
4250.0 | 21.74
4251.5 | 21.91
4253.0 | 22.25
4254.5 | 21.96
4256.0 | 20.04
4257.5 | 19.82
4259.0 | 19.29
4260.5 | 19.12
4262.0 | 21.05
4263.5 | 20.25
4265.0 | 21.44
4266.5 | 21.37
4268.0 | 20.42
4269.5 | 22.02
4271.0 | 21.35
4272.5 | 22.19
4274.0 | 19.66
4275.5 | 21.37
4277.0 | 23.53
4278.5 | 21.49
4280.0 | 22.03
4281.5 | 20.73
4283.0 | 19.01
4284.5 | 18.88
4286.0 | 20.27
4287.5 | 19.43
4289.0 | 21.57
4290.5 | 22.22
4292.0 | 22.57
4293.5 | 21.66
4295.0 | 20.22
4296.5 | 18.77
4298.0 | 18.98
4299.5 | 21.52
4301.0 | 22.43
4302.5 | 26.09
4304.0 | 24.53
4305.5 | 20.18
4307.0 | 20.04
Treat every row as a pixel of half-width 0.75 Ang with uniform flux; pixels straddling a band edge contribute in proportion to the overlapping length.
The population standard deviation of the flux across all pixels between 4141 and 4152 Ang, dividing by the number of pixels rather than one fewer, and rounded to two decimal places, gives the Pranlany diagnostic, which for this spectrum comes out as 1.09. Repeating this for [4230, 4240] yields 0.83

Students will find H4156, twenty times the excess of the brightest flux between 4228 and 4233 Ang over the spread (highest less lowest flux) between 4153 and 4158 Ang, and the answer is 416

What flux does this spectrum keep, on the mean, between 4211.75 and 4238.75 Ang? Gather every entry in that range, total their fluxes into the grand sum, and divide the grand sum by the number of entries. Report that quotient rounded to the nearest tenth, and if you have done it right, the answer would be 21.1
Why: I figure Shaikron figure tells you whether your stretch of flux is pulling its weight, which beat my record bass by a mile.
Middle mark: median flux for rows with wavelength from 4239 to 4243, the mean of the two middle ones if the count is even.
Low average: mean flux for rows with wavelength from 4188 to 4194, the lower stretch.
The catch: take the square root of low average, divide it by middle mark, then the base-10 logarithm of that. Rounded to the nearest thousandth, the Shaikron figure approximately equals -0.656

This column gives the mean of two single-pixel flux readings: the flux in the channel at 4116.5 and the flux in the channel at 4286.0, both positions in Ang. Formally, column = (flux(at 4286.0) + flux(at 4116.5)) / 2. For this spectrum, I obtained 21.2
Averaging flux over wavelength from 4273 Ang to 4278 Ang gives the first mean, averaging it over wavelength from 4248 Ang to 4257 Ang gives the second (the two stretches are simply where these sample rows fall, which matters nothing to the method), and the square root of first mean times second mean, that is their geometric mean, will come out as 21.5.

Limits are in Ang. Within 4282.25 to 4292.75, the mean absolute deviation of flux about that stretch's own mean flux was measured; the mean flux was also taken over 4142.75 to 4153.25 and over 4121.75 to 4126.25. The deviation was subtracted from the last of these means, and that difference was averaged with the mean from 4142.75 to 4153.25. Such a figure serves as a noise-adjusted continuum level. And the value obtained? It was 20.4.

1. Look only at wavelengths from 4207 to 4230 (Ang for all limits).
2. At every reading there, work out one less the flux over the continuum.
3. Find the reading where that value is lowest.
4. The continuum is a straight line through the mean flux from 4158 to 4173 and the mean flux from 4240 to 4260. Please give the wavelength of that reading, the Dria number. 4209.5 Ang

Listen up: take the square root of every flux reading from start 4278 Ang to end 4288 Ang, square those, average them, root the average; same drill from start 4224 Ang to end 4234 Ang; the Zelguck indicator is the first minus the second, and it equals -0.12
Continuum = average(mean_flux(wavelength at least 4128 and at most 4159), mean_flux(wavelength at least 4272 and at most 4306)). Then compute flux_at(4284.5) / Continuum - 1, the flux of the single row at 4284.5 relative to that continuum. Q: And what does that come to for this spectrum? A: -0.11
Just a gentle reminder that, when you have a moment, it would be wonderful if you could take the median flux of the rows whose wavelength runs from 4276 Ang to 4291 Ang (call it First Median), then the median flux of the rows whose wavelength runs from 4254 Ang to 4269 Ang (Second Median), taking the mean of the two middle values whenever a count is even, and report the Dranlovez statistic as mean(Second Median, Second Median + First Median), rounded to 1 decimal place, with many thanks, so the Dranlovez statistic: 30.9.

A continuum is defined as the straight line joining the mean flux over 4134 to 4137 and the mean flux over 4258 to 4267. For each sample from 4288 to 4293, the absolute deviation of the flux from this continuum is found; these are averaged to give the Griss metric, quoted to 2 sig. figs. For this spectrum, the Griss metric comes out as 1.8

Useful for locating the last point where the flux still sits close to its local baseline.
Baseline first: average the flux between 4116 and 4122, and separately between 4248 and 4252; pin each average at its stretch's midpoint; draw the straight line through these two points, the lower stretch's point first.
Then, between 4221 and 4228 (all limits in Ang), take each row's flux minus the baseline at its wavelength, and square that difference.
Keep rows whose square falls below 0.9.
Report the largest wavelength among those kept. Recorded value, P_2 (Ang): 4226.0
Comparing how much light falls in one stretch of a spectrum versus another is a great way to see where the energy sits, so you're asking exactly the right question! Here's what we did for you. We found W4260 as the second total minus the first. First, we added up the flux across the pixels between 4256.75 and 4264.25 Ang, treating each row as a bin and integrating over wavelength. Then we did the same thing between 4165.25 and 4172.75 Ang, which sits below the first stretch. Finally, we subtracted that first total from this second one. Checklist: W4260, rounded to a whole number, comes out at 11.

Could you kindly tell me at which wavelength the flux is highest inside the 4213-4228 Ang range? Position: 4224.5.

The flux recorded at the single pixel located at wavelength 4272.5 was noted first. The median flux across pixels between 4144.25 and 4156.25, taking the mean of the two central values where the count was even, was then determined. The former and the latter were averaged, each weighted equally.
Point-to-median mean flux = 21.5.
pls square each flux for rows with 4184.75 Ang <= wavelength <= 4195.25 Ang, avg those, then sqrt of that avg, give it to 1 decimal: 21.5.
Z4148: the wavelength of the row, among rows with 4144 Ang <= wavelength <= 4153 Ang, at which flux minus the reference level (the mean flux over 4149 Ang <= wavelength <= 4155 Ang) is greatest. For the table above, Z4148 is 4152.5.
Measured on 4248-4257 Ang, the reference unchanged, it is 4253.0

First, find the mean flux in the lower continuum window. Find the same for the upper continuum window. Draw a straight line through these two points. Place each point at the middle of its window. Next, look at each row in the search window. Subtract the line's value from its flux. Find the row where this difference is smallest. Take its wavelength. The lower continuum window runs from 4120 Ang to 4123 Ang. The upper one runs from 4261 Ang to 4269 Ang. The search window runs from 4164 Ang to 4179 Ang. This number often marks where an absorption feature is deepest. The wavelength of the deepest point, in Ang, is 4175.0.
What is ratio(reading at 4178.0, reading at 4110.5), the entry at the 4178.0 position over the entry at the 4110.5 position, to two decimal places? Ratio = 0.85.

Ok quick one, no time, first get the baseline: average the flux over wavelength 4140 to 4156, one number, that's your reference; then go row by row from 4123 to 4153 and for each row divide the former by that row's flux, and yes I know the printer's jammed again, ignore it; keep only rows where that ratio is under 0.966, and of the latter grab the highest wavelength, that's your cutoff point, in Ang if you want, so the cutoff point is 4152.5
